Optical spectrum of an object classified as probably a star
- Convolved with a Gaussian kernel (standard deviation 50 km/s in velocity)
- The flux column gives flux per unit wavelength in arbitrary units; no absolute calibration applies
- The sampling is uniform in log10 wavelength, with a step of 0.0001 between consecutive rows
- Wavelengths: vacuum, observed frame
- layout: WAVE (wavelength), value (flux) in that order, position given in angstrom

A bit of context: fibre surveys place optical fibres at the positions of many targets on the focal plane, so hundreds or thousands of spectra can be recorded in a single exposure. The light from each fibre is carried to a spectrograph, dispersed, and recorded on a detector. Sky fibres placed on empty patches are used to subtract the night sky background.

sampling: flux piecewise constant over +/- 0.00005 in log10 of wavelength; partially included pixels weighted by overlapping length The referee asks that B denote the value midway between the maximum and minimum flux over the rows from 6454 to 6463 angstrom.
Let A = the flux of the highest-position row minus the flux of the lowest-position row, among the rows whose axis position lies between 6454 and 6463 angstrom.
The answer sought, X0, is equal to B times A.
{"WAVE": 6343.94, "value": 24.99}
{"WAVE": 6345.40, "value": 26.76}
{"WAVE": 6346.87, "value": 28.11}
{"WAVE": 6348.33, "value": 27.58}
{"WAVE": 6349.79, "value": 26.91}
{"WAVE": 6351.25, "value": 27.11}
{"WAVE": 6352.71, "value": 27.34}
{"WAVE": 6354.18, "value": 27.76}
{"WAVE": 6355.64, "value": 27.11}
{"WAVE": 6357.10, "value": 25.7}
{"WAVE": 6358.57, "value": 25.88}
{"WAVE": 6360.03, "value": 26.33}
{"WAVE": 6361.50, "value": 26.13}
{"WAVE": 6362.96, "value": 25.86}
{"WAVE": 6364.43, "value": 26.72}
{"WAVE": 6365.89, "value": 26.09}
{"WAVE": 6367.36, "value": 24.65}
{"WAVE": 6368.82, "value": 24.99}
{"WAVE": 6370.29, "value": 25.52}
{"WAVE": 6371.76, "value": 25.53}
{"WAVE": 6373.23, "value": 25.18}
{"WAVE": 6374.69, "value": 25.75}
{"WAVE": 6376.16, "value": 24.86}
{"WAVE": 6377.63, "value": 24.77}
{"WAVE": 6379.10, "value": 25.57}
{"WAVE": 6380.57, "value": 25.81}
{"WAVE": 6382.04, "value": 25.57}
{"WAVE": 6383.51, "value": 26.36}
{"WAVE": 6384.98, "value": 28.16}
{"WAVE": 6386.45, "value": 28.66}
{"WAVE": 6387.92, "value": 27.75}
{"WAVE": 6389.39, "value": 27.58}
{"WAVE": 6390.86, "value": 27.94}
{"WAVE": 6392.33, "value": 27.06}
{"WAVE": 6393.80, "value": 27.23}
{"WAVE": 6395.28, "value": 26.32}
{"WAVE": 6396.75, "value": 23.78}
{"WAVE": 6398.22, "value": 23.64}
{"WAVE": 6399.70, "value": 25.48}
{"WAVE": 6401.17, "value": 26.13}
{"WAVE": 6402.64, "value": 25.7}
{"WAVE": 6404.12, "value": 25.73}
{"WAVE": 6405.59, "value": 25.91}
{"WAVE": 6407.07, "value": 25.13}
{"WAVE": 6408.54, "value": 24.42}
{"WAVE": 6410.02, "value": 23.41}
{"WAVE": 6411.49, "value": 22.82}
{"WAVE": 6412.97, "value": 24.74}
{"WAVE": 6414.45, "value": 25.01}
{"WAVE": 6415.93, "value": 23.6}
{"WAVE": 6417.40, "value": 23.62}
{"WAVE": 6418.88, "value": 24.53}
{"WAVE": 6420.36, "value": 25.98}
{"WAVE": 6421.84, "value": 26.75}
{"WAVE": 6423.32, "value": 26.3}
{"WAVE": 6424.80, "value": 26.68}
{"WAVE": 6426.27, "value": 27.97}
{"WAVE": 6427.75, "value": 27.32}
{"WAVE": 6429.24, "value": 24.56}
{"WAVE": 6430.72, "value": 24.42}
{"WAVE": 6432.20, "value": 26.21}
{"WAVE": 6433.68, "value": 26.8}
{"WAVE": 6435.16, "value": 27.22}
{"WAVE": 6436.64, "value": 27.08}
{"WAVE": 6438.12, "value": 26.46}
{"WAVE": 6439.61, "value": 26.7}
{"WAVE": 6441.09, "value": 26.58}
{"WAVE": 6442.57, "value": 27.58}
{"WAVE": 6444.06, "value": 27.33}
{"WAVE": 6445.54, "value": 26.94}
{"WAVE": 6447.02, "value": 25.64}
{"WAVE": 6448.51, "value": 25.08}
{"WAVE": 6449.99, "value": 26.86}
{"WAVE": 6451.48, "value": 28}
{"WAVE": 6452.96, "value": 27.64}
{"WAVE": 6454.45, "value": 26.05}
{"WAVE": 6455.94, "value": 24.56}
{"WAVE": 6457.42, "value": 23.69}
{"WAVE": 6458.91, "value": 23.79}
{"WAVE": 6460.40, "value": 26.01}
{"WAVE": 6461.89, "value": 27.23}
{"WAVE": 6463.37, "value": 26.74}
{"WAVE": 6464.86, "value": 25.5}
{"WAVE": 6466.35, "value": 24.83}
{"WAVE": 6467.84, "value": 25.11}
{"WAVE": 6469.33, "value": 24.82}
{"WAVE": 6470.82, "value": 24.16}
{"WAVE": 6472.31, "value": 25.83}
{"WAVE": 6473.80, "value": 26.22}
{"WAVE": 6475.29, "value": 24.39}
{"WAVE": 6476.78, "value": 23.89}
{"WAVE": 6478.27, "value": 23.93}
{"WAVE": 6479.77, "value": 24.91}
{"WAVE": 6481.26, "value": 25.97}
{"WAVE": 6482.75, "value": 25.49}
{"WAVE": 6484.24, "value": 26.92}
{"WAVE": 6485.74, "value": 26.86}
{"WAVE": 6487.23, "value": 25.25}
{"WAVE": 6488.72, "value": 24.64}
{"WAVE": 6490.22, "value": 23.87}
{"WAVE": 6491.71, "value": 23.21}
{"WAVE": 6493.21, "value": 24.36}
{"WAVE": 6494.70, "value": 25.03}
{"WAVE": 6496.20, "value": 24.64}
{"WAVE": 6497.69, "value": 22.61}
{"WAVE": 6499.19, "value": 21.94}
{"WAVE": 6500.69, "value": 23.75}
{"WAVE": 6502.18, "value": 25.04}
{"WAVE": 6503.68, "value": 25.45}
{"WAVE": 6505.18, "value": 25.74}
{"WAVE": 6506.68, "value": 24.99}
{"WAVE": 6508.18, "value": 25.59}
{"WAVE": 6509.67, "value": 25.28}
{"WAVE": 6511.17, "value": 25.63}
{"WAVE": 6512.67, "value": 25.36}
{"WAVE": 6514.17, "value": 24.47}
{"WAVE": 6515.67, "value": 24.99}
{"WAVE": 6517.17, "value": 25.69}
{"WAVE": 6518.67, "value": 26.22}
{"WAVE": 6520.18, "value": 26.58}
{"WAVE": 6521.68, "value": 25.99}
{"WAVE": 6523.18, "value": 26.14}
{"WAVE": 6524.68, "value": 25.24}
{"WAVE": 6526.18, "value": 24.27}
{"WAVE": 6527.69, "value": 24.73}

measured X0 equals 30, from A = 1.2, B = 25.5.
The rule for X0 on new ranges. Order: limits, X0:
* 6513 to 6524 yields 43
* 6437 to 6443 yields 30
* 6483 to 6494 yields -64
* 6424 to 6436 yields 14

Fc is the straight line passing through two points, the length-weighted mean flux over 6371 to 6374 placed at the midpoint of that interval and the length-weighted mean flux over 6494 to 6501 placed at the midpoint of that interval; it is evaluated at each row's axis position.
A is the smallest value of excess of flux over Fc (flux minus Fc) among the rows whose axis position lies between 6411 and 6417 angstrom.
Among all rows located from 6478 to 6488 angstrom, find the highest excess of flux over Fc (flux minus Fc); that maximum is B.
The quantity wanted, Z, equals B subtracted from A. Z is -5.2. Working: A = -2.0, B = 3.2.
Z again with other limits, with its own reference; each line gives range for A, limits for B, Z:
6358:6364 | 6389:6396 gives -2.5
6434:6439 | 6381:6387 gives -1.4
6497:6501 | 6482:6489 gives -4.8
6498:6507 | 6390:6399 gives -4.4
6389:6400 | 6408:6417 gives -1.6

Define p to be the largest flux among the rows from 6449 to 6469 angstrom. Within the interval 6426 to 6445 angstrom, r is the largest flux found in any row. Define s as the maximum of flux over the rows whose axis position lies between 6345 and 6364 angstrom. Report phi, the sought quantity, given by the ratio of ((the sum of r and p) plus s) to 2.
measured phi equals 42.0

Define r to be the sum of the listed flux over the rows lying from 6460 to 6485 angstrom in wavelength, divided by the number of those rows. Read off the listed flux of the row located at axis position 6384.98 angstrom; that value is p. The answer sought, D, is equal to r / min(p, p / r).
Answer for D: 22.9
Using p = 28.16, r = 25.4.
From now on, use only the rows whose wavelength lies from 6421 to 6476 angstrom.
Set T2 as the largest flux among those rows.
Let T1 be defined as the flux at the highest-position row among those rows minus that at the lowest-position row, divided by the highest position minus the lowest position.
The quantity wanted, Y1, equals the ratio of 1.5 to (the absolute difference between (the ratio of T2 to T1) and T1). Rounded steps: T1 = -0.04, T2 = 28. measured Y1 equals 0.0024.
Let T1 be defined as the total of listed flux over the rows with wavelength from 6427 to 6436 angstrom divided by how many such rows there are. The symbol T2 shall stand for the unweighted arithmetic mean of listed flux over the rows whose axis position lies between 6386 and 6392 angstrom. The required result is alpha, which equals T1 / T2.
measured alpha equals 0.93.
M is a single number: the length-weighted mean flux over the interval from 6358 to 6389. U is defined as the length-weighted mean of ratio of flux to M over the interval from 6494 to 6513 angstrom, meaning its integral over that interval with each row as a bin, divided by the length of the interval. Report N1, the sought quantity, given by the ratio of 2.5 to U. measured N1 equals 2.64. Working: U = 0.95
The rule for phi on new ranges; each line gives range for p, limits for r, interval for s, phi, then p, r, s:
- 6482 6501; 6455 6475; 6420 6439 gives 41.1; 26.92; 27.23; 27.97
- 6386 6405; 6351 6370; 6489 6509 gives 41.1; 28.66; 27.76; 25.74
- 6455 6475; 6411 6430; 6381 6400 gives 41.9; 27.23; 27.97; 28.66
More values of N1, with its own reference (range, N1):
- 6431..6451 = 2.44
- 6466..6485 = 2.59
